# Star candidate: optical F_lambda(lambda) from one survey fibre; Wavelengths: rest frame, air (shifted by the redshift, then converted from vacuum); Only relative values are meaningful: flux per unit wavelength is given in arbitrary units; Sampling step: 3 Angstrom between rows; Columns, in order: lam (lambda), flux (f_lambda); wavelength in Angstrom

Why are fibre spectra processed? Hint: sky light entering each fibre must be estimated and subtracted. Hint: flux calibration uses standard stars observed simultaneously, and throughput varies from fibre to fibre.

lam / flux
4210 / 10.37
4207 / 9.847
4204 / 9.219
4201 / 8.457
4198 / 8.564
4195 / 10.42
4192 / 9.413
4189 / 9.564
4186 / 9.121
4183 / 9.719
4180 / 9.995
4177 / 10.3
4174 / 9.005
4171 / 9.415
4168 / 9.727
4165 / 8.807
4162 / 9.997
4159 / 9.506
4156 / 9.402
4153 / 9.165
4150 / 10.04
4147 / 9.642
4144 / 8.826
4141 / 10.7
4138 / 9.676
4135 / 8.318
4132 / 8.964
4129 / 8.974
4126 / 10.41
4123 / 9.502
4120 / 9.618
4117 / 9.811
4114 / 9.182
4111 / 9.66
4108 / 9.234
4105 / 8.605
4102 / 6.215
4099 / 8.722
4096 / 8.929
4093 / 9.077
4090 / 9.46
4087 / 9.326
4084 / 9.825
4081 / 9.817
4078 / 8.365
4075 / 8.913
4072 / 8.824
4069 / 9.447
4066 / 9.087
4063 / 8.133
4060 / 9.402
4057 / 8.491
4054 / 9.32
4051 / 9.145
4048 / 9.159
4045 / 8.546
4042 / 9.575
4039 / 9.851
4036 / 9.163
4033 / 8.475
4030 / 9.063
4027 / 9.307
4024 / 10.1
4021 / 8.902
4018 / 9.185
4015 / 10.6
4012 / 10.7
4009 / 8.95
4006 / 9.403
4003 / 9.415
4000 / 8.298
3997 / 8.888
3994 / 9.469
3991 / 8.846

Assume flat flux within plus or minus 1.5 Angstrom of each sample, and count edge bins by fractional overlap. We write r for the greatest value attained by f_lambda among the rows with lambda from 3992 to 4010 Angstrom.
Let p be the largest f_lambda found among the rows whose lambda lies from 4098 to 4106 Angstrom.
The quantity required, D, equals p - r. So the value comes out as -0.7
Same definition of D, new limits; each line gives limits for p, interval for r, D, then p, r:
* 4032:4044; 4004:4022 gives -0.8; 9.851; 10.7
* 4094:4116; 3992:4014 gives -1.0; 9.66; 10.7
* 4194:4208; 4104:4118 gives 0.6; 10.42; 9.811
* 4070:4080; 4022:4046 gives -1.2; 8.913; 10.1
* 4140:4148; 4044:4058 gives 1.4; 10.7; 9.32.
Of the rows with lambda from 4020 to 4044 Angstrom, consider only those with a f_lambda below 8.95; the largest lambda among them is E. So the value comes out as 4033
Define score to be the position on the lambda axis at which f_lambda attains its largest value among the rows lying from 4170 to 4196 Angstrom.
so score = 4195 Angstrom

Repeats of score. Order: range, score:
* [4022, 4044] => 4024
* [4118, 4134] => 4126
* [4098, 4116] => 4111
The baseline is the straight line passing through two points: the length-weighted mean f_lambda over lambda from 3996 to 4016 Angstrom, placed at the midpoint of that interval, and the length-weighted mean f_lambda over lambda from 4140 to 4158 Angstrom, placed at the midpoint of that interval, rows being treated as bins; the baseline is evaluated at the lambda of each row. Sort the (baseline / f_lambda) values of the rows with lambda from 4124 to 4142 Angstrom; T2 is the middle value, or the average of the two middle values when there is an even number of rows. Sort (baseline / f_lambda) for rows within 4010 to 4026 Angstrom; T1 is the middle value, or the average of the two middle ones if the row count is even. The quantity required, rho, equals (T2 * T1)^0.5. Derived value 0.98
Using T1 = 0.94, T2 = 1.03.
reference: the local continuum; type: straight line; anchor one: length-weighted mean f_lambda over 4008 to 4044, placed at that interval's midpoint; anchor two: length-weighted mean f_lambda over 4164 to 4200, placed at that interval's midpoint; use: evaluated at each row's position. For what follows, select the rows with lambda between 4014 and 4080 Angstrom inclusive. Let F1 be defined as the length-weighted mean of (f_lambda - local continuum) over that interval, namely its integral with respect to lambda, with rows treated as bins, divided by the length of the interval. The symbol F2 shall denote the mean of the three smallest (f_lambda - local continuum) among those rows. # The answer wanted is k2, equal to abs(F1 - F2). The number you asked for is 0.81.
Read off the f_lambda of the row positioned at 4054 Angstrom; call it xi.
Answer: 9.32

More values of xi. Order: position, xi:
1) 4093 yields 9.077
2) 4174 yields 9.005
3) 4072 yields 8.824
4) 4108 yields 9.234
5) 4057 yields 8.491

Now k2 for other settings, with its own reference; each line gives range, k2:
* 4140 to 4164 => 0.49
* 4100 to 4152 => 1.54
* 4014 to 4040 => 0.56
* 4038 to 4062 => 0.42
